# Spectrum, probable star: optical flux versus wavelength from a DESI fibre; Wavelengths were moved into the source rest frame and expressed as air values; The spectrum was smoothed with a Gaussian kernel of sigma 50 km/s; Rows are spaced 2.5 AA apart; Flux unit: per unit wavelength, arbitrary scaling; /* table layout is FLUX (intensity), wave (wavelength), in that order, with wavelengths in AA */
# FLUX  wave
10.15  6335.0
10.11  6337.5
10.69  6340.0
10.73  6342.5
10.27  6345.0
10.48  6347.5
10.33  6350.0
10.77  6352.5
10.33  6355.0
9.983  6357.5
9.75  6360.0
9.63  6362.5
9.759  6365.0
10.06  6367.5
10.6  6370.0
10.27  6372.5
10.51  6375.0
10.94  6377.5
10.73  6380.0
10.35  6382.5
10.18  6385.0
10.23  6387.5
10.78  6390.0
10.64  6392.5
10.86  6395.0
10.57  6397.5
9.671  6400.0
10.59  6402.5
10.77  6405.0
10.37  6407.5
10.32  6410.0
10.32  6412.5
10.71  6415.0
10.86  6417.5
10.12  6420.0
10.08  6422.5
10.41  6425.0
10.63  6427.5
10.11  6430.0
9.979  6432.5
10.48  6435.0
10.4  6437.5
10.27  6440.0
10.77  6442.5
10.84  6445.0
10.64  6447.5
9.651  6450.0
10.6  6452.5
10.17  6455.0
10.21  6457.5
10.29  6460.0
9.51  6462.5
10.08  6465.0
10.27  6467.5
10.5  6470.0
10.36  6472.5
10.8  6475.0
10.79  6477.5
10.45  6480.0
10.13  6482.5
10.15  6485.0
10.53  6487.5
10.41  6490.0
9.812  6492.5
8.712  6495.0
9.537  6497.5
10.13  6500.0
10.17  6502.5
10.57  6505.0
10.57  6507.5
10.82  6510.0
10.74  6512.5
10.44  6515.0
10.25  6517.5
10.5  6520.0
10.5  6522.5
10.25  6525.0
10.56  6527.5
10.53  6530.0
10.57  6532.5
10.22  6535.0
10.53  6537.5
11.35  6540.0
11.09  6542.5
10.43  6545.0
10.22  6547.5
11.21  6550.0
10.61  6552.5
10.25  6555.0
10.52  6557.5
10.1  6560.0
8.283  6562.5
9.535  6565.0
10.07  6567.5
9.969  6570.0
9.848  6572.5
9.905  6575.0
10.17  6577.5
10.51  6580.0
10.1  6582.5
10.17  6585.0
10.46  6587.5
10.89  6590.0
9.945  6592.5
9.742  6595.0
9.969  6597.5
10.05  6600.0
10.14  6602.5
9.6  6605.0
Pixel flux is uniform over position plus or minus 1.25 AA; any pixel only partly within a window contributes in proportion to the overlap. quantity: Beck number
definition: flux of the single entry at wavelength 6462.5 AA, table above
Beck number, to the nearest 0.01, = 9.51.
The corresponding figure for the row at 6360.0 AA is 9.75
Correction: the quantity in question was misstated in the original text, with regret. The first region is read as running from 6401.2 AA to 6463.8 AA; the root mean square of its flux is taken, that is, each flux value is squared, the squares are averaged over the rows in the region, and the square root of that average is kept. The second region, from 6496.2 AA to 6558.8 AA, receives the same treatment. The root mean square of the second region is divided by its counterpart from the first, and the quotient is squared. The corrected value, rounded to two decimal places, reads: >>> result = 1.03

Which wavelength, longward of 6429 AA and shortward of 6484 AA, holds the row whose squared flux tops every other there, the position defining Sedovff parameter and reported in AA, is 6445.0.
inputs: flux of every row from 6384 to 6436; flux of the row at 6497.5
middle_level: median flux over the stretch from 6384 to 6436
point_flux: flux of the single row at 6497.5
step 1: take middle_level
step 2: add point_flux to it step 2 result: 19.9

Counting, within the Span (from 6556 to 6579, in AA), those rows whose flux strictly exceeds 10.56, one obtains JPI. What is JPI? 0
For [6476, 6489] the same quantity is 1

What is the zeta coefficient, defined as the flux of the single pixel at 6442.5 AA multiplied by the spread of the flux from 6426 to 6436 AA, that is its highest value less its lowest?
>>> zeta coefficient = 7.0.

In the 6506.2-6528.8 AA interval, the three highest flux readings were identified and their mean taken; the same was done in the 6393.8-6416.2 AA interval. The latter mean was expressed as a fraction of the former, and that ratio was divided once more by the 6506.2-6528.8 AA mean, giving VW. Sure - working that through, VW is 0.0940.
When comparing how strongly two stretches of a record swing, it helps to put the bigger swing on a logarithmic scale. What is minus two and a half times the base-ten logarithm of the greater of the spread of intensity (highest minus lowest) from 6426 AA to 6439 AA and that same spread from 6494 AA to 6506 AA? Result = -0.67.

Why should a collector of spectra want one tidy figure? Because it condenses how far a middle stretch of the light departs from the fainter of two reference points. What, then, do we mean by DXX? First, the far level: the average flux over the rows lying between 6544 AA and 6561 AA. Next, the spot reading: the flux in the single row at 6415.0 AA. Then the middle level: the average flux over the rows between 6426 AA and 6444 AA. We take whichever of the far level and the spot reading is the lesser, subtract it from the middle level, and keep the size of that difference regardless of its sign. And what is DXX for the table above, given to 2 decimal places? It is 0.10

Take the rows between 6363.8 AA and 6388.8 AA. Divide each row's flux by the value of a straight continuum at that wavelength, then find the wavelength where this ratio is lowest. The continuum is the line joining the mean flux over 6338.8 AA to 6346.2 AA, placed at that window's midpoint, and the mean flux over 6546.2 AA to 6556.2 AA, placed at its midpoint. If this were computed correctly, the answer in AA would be 6365.0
